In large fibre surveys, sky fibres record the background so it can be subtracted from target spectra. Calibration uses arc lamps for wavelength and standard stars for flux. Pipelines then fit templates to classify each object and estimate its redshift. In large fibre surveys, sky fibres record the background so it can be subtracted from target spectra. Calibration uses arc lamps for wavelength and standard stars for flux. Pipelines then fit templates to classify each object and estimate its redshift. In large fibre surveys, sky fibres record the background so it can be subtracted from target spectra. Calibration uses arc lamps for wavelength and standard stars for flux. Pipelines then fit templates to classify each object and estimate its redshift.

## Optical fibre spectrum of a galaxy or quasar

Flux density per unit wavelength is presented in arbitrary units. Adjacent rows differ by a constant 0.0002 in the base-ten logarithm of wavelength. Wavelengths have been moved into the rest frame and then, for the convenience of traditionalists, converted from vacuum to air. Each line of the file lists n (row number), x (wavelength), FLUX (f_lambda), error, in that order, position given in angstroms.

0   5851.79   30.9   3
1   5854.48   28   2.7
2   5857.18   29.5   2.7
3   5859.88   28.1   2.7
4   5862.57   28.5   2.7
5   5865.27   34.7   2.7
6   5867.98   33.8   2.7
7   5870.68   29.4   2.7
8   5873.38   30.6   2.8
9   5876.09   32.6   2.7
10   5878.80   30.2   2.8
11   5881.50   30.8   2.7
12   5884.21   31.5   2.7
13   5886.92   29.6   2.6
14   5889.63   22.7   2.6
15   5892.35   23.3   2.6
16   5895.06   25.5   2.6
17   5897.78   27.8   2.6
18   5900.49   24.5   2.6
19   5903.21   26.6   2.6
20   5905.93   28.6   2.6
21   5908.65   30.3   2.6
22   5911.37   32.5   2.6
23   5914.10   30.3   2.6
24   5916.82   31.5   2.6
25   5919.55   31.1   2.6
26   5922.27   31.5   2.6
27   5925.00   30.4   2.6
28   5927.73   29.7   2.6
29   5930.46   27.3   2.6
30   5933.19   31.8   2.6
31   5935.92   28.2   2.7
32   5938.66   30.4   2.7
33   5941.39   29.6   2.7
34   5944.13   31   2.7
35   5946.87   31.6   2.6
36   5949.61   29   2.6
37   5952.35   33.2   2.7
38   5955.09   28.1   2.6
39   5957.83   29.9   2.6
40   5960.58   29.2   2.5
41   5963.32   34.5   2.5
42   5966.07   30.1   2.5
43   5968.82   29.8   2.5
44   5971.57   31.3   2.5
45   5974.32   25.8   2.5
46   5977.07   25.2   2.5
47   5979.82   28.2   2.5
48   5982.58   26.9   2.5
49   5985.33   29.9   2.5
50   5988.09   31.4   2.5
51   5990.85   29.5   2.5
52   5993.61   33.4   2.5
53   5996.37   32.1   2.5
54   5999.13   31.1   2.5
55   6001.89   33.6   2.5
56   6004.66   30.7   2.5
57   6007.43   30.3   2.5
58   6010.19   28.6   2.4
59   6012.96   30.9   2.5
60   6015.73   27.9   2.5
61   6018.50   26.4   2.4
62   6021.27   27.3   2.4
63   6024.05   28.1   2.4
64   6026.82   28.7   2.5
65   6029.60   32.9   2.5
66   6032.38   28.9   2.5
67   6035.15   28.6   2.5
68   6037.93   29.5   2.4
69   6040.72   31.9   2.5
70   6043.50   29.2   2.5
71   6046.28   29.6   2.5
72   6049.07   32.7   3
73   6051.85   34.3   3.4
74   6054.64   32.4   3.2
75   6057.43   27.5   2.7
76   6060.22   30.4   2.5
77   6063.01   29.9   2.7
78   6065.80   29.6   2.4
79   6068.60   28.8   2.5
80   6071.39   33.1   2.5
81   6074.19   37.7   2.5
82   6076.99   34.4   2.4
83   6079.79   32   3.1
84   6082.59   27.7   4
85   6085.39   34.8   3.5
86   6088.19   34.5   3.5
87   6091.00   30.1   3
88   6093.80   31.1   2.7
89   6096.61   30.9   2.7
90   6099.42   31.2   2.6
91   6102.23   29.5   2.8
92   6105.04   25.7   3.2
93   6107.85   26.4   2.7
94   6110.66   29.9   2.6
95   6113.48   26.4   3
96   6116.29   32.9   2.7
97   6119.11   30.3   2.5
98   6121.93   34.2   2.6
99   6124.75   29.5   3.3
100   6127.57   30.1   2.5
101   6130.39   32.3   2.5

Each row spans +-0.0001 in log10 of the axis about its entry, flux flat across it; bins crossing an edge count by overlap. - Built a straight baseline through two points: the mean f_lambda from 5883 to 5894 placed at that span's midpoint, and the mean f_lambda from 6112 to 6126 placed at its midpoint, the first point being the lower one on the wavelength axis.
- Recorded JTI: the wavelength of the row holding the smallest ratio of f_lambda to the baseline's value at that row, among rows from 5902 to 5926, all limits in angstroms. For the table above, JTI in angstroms 5903.21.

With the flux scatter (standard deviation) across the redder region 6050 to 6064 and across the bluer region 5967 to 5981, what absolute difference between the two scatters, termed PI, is 0.01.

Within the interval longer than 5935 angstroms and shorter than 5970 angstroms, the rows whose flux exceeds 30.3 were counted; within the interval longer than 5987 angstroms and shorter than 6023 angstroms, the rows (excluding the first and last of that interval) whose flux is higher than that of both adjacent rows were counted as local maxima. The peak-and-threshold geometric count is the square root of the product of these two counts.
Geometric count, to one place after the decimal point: 3.9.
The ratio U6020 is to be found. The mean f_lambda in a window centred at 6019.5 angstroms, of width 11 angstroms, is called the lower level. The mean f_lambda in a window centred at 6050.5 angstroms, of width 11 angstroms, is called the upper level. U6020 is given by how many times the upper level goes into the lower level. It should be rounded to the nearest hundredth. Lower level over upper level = 0.85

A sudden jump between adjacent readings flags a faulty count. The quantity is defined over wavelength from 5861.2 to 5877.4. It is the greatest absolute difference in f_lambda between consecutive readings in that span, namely 6.2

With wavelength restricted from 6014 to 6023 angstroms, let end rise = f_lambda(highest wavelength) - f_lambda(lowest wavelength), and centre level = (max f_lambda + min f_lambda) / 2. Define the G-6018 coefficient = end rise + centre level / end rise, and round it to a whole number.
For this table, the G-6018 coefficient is -46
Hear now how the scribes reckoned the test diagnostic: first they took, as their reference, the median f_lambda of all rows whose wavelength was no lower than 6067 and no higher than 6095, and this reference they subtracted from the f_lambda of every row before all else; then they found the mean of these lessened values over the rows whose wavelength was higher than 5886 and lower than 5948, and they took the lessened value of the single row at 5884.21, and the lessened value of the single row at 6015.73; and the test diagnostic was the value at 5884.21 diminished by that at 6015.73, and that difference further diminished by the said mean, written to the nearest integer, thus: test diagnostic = 7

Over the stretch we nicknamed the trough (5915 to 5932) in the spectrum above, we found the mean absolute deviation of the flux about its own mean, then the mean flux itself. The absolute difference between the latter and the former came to 29.1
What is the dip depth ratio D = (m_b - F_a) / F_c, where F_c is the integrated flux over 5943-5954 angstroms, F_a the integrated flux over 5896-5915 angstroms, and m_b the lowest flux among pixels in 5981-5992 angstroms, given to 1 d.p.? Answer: -1.5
